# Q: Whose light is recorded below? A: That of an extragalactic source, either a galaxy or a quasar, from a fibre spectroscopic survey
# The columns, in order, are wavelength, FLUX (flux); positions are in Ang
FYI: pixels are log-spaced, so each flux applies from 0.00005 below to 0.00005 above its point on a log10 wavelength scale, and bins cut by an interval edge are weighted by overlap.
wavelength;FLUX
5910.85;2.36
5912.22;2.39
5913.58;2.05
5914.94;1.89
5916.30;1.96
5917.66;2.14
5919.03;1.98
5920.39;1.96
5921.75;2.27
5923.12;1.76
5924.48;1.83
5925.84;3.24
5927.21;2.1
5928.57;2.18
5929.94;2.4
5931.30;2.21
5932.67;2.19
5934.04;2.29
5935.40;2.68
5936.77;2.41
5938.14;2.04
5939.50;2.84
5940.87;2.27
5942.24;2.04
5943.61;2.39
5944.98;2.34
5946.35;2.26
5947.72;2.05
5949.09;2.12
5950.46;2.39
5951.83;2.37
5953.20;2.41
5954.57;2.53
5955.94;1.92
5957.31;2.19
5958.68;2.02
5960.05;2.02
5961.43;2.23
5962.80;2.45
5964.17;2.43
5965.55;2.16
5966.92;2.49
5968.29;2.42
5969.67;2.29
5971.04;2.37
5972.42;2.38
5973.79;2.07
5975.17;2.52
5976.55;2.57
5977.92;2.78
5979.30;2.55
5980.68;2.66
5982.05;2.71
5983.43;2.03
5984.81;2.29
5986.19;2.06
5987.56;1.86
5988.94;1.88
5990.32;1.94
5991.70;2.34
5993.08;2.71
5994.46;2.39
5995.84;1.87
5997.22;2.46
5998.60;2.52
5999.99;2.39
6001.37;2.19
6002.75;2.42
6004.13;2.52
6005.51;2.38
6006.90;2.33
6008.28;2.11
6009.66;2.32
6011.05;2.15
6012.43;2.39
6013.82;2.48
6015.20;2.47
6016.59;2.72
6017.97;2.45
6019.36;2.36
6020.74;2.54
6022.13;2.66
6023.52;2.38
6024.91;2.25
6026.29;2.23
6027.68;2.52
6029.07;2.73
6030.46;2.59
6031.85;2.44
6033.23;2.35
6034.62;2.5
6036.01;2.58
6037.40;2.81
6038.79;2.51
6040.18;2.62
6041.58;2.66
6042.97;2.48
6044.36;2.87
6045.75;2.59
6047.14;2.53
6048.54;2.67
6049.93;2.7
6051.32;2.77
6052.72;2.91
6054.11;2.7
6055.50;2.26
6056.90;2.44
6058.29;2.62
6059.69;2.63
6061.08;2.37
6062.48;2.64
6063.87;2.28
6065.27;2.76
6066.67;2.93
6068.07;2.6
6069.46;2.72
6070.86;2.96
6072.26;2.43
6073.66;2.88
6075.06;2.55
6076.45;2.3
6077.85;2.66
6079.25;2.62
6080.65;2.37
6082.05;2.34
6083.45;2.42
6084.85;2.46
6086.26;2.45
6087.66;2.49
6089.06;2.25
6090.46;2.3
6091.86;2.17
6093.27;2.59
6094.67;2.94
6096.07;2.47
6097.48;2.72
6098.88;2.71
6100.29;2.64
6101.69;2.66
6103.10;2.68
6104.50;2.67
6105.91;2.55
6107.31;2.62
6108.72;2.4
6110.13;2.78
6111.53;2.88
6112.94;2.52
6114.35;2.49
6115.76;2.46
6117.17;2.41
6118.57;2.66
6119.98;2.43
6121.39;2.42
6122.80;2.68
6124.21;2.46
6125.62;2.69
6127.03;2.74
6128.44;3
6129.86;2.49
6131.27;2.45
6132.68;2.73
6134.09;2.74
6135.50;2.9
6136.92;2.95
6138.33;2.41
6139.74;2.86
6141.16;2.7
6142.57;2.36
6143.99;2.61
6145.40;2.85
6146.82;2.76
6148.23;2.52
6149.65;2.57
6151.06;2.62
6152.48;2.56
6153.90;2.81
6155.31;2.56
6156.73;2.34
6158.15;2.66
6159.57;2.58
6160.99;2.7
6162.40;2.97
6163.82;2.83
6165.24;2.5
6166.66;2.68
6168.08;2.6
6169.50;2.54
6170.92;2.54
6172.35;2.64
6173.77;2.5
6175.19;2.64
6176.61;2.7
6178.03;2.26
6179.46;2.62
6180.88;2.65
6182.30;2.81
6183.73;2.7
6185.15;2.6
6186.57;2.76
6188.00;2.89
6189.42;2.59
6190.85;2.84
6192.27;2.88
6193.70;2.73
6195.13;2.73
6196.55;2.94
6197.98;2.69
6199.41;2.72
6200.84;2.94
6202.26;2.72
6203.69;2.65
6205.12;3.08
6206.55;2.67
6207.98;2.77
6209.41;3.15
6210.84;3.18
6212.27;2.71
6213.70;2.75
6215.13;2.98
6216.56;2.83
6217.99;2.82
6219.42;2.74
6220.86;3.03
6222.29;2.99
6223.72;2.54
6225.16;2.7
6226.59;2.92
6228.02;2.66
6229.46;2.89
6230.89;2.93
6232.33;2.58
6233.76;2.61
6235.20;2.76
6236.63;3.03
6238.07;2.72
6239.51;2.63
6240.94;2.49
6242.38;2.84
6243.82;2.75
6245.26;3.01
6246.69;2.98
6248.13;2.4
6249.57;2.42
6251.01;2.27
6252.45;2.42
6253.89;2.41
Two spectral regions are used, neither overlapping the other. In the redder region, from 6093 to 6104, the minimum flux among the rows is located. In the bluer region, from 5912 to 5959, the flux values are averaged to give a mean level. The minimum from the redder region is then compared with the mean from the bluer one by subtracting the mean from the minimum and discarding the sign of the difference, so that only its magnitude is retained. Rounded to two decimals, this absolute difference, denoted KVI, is 0.24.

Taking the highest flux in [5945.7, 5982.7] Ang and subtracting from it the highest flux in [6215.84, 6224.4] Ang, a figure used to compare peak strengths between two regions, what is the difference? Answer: -0.25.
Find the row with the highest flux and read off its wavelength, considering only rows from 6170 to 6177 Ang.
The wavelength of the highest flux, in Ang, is 6176.61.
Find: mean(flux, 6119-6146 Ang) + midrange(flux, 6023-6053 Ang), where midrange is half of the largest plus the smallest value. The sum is 5.23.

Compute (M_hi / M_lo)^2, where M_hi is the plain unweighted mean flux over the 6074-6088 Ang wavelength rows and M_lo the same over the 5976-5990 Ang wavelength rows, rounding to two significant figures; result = 1.1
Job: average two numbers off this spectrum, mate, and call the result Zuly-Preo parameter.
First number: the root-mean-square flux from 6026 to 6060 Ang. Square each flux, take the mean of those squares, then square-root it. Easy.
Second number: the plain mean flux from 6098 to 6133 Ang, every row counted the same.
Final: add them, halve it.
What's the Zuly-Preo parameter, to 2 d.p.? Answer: 2.60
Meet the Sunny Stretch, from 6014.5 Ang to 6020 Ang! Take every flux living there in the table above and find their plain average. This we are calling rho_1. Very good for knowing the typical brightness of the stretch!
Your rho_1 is 2.50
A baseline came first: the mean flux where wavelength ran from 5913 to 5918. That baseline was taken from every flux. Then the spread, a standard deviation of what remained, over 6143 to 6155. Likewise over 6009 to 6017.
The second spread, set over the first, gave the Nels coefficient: 1.5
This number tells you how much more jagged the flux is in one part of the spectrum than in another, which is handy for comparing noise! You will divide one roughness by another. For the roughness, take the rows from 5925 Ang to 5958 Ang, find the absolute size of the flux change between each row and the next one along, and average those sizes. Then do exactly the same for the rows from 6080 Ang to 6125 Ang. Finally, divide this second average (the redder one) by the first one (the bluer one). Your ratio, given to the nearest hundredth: 0.52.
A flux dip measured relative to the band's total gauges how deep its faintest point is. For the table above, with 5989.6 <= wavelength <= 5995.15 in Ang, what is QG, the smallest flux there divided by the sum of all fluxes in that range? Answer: 0.207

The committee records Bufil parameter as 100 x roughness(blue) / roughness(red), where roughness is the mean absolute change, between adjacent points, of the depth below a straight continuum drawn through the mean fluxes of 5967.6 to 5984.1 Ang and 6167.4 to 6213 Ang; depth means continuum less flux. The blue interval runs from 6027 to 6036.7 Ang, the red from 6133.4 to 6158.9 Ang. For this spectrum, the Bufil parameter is 62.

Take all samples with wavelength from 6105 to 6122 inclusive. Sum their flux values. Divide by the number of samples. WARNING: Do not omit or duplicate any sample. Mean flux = 2.55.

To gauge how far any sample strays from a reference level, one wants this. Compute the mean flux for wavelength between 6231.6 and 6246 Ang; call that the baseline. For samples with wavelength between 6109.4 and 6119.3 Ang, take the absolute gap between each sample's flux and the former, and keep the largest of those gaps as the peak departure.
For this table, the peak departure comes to 0.33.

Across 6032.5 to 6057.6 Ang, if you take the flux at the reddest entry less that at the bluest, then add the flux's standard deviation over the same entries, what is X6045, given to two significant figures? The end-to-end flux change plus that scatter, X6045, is 0.26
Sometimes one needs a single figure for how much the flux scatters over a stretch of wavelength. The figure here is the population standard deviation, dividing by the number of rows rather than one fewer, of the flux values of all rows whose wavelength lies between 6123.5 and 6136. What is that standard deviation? 0.182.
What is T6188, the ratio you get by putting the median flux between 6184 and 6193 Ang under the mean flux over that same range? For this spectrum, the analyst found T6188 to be 0.99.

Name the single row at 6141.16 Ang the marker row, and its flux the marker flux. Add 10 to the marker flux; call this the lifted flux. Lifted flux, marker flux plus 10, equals 12.7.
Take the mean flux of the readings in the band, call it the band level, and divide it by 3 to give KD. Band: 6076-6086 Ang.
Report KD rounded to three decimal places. 0.818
